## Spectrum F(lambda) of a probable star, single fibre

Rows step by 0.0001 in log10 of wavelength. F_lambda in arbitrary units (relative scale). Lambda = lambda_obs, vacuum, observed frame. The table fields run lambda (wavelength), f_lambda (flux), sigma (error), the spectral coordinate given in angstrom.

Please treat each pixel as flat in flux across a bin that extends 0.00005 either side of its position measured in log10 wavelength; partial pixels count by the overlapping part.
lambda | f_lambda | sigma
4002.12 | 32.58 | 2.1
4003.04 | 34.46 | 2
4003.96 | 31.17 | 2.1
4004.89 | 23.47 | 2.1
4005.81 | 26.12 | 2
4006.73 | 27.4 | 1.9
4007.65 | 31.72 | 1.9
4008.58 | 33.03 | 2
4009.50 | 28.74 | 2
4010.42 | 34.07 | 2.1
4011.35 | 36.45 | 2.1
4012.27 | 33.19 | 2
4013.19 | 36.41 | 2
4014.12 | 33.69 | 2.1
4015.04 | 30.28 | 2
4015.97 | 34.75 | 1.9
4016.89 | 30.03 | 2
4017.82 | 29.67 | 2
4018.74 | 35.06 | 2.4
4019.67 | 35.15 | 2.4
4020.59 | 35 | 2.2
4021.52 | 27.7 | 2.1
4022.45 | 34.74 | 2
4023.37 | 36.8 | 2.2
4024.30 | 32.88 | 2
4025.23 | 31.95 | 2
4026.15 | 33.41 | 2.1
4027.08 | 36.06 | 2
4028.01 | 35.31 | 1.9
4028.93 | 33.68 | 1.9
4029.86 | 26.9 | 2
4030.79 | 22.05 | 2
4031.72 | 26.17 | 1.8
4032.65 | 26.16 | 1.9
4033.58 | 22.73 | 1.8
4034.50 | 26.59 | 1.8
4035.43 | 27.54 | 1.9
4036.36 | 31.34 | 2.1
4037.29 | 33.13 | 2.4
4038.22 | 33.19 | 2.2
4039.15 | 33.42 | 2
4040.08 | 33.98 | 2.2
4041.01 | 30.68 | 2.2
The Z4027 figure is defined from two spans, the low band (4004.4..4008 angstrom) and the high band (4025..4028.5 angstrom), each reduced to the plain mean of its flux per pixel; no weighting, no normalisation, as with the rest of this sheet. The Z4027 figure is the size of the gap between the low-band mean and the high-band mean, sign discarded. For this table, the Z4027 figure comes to 7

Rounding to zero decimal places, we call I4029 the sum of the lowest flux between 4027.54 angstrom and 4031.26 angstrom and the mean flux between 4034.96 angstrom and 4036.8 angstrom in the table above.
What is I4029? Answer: 51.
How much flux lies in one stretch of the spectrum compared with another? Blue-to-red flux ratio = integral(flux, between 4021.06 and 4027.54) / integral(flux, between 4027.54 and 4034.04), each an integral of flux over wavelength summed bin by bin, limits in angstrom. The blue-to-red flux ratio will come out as 1.21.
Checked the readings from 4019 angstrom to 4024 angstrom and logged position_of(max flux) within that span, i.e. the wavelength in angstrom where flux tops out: 4023.37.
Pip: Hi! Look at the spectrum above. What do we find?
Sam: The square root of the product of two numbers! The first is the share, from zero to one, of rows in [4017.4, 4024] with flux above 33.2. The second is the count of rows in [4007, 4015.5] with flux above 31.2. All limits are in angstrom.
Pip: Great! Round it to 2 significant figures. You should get 2.2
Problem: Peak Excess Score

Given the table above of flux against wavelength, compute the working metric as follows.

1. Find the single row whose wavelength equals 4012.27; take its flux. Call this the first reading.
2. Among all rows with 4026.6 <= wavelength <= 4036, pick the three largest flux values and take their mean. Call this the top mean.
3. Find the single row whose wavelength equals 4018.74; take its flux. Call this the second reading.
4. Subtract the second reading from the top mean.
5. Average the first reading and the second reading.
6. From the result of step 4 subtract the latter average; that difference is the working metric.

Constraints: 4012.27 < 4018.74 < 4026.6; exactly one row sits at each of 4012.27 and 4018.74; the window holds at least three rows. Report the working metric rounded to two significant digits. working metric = -34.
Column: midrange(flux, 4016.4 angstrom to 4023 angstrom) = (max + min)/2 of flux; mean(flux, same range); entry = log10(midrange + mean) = 1.81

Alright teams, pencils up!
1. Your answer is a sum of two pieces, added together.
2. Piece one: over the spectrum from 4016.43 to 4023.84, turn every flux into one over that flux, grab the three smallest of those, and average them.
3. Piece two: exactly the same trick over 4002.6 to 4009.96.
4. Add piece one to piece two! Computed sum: 0.058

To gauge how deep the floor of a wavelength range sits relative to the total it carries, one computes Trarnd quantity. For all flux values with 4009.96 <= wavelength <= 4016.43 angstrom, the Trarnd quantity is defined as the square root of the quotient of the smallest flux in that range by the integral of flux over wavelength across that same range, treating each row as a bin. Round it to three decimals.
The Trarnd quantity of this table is 0.370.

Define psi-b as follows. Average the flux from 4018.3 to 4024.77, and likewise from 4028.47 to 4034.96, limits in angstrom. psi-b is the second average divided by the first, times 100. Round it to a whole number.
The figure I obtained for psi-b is 78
